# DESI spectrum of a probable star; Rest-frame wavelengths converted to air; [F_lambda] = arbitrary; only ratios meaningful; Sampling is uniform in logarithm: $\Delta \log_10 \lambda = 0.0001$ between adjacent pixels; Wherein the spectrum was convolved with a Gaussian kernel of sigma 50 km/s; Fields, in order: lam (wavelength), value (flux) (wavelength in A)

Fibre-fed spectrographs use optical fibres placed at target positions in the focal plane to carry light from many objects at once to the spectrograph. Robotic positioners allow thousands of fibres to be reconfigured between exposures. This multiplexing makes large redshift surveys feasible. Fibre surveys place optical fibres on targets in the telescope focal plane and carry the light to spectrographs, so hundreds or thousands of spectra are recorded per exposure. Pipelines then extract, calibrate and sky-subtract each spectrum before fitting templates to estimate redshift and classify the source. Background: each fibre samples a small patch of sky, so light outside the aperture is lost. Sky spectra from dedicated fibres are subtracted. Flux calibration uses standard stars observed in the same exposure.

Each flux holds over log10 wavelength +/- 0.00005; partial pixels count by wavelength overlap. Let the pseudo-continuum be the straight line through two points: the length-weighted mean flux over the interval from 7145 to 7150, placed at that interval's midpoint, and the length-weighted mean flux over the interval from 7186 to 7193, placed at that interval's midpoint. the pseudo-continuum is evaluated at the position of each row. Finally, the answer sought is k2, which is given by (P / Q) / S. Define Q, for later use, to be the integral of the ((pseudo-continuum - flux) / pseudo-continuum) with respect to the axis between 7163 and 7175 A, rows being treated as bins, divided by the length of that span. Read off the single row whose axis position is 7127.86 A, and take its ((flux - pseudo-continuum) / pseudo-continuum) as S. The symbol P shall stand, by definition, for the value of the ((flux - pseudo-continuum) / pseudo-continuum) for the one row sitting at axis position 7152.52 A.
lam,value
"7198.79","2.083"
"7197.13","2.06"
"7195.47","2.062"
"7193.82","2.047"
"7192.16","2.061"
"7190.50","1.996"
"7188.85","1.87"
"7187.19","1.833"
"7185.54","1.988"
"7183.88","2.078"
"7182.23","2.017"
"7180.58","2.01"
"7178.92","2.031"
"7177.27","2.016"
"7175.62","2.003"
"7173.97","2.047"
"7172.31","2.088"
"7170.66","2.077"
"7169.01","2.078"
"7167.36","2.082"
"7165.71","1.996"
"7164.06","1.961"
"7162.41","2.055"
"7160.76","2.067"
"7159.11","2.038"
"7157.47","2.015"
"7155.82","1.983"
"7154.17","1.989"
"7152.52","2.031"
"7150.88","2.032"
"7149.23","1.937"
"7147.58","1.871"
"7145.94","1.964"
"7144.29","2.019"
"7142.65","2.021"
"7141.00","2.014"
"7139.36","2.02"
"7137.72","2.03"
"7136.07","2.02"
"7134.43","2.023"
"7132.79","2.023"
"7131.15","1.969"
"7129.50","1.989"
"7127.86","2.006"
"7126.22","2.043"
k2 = -20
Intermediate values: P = 0.054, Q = -0.058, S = 0.047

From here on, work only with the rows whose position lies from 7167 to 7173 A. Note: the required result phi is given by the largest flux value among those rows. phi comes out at 2.088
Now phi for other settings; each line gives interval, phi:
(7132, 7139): 2.03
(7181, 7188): 2.078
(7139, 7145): 2.021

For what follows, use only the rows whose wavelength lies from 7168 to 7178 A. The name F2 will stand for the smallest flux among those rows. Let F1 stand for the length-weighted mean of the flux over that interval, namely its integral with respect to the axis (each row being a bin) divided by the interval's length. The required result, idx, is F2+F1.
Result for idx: 4.06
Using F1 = 2.05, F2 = 2.003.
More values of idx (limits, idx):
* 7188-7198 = 3.88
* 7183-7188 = 3.80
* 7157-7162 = 4.06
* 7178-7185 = 4.04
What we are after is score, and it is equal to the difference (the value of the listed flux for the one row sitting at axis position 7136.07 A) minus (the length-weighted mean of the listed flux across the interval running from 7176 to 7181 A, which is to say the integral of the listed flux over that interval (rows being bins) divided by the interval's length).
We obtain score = 0.002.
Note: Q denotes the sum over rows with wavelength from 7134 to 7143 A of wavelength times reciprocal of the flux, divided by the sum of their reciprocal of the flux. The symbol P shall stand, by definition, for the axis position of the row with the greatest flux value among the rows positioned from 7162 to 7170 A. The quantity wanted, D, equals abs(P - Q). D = 28.8 A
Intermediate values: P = 7167.36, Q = 7138.5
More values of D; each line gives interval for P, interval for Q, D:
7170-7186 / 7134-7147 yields 32.1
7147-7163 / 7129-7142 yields 25.5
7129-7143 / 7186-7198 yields 54.3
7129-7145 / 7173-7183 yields 40.4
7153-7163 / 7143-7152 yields 13.2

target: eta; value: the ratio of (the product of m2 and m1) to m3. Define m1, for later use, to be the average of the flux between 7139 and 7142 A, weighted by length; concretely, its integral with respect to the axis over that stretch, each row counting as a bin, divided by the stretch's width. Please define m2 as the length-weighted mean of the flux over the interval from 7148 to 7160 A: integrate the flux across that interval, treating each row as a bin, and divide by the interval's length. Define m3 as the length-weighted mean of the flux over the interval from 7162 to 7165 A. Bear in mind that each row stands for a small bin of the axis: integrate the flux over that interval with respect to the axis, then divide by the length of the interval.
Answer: 2.01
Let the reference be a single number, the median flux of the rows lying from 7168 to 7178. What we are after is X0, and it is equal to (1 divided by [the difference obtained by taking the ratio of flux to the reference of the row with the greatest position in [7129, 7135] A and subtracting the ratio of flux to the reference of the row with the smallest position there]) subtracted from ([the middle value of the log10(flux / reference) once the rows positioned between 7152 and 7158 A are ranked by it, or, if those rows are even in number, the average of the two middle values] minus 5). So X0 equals -66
